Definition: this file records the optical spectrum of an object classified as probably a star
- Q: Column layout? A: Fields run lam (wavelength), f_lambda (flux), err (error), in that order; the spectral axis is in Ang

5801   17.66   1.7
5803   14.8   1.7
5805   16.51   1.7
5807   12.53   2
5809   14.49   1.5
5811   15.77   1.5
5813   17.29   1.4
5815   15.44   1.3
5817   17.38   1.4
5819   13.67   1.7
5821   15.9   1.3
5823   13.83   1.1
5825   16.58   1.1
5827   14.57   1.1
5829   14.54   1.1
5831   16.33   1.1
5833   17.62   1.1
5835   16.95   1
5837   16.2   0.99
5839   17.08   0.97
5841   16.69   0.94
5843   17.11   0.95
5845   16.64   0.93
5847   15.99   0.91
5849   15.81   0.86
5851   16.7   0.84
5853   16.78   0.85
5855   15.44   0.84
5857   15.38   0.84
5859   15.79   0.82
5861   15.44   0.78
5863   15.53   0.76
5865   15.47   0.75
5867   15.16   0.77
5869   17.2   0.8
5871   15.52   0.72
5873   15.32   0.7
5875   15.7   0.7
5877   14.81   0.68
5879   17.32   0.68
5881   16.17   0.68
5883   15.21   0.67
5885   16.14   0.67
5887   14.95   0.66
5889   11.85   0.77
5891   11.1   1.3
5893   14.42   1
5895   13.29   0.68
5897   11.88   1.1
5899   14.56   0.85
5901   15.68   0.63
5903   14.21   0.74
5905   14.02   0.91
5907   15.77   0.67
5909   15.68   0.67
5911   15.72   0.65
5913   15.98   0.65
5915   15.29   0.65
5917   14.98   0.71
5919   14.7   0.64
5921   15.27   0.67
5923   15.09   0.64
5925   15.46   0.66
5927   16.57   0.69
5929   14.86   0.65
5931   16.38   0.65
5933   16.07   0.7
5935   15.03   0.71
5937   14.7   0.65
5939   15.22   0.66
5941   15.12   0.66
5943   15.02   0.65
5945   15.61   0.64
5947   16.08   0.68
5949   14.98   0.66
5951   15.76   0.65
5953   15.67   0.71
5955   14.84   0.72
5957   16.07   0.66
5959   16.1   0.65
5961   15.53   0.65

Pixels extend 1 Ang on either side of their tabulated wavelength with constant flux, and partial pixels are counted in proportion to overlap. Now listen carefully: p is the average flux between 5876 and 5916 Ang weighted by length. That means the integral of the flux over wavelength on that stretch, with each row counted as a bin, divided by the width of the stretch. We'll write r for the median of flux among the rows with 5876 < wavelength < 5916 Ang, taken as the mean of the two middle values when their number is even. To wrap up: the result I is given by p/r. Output 0.975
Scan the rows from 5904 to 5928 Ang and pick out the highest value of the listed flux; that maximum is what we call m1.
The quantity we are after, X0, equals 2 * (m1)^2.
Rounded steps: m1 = 16.57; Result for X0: 549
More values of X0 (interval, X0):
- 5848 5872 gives 592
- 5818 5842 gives 621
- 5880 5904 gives 523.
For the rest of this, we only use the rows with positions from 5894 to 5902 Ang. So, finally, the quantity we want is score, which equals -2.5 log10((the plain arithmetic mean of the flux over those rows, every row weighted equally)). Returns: -2.85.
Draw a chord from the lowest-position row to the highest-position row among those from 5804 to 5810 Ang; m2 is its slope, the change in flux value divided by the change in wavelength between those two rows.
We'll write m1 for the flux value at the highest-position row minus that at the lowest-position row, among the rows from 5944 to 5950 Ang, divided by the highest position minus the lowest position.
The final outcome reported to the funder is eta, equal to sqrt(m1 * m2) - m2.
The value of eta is 0.8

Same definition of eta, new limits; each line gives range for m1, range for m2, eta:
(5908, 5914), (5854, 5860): 0.0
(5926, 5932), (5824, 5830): 0.7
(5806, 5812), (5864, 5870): 0.2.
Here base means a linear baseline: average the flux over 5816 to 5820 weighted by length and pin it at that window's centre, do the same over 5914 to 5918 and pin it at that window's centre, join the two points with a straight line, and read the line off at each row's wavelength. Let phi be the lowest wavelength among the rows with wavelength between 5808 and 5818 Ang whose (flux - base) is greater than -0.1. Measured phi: 5811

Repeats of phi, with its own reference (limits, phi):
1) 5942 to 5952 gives 5943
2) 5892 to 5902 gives 5901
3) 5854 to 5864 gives 5855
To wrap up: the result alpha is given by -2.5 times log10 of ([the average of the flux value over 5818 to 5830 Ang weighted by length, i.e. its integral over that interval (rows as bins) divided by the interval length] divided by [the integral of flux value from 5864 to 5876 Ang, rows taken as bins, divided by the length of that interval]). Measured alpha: 0.063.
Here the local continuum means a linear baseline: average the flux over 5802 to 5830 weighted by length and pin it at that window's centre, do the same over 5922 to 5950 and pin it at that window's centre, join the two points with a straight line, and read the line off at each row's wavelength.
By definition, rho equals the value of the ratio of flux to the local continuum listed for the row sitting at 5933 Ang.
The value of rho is 1.041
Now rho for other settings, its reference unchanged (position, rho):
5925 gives 1.002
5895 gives 0.865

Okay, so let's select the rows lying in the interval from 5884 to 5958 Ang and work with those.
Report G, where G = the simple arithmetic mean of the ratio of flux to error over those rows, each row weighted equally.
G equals 21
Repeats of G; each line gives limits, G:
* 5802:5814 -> 10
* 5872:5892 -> 21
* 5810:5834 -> 13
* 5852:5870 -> 20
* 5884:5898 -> 16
